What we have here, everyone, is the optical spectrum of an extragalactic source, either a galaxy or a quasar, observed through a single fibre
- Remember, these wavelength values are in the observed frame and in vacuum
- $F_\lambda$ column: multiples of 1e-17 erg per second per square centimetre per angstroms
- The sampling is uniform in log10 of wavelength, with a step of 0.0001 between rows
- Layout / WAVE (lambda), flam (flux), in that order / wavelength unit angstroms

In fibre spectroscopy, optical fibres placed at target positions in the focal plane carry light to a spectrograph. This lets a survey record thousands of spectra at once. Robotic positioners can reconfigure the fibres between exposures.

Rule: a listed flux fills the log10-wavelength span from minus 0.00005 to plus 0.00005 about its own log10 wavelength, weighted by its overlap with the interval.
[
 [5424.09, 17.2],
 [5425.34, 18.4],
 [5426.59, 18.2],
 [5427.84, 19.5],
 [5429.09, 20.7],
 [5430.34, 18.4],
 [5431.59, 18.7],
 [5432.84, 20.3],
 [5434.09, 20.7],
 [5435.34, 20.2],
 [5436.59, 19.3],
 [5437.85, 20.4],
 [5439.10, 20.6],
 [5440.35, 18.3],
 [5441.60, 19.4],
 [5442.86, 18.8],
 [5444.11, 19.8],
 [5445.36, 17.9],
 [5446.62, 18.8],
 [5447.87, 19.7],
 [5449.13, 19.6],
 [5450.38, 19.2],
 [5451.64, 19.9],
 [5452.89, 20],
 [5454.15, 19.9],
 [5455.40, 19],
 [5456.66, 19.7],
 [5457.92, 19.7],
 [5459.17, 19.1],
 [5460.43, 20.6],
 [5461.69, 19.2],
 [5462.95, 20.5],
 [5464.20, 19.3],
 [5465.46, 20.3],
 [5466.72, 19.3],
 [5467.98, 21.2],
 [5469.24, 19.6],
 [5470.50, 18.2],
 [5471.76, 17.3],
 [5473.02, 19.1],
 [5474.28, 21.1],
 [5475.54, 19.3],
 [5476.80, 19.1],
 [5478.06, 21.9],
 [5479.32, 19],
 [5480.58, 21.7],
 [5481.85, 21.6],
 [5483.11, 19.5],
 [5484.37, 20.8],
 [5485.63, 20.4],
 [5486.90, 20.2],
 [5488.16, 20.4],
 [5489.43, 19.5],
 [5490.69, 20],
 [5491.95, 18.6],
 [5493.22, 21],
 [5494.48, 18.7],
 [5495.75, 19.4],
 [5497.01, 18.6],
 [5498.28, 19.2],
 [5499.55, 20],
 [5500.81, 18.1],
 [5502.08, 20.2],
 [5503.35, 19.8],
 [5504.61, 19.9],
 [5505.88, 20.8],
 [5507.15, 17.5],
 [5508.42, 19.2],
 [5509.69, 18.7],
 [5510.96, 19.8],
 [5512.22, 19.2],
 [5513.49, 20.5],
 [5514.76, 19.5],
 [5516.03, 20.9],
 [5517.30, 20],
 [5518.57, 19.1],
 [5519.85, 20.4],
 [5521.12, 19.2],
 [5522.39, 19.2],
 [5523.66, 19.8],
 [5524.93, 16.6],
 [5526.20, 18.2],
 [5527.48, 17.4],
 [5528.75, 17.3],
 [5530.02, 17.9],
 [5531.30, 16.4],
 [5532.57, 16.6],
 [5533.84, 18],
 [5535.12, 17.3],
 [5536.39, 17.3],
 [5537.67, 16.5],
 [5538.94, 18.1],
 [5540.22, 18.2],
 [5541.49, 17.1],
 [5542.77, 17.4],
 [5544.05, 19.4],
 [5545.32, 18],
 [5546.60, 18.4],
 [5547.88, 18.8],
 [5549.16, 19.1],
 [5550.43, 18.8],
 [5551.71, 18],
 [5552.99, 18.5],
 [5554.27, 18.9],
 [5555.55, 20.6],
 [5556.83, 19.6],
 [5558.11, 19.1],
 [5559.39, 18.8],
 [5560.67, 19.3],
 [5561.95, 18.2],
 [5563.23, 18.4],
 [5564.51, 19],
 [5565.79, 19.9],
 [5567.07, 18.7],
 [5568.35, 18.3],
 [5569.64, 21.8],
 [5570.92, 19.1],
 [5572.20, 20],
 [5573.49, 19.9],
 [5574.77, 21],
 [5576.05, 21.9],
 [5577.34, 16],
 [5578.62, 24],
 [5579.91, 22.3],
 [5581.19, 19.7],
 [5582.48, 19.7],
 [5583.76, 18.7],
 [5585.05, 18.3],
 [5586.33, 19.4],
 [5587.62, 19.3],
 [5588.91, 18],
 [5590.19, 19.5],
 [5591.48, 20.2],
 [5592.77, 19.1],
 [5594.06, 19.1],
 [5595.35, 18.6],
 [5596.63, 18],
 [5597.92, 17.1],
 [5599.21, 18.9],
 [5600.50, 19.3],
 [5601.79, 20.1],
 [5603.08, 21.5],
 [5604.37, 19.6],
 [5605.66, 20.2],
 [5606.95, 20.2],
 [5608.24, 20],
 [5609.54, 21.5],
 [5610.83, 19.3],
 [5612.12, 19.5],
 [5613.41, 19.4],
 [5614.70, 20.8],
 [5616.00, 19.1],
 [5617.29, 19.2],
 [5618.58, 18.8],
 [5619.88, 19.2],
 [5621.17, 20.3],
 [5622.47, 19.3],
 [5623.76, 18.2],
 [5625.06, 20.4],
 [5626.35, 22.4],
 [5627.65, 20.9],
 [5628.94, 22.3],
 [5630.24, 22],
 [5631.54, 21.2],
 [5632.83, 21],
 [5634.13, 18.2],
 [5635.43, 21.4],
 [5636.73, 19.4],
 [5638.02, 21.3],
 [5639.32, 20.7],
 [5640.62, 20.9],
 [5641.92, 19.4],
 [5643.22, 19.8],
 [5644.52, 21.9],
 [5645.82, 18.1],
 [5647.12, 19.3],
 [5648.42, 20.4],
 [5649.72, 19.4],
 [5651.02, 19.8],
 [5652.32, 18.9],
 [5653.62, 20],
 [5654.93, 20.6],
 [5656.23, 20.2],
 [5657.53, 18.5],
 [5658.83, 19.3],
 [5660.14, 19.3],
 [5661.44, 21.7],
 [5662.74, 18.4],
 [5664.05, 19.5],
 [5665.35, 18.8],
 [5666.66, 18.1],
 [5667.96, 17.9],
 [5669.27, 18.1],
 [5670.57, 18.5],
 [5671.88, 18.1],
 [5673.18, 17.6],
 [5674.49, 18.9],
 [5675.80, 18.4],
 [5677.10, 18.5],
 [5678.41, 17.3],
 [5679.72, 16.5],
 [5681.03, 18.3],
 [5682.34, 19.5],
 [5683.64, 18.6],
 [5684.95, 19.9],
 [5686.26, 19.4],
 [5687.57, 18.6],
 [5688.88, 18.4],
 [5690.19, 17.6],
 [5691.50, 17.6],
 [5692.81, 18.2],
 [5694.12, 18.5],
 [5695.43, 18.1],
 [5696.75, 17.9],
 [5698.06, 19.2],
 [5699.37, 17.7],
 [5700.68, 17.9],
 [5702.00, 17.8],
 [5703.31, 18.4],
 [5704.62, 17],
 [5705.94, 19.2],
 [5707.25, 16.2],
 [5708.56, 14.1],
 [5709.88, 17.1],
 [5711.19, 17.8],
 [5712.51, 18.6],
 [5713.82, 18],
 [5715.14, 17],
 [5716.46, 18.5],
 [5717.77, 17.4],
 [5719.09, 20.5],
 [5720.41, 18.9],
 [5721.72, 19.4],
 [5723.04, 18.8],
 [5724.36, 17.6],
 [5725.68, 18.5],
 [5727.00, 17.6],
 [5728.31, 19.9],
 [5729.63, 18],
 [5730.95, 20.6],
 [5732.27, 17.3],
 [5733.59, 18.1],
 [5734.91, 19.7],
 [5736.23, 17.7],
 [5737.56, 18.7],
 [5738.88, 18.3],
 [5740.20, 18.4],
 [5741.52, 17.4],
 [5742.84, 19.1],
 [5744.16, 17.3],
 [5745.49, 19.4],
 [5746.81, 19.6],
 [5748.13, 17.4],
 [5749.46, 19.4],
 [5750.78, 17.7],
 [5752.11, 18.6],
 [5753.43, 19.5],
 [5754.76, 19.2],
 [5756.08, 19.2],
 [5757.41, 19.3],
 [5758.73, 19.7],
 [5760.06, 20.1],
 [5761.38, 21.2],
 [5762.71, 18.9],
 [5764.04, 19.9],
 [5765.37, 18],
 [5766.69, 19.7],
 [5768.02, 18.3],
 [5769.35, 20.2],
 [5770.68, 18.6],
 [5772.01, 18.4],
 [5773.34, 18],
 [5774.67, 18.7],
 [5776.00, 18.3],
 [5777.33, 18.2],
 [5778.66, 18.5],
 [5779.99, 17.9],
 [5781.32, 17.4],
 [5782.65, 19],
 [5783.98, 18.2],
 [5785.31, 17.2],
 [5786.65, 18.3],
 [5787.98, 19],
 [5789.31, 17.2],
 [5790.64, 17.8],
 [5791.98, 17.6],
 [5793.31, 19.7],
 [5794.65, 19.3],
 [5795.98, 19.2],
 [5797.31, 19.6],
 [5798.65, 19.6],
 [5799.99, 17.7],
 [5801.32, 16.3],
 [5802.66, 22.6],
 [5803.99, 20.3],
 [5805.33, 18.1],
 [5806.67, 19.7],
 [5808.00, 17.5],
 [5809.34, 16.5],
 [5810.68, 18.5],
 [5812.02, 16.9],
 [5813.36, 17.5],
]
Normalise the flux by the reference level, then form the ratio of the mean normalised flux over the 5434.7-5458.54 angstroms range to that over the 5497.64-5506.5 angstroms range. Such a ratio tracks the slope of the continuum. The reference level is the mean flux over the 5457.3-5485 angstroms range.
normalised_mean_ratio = 0.99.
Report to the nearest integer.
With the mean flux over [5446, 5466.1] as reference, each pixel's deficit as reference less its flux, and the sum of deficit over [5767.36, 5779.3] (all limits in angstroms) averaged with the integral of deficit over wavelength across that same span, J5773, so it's 11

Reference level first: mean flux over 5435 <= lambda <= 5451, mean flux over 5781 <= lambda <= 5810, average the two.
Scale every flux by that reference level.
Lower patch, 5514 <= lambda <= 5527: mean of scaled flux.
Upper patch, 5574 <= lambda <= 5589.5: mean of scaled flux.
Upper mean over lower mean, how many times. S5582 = 1.03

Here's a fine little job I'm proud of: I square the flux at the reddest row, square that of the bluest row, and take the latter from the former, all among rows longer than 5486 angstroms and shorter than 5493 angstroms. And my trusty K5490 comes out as -62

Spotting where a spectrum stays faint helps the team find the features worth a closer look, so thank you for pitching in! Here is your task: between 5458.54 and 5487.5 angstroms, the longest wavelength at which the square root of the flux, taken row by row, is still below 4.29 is 5471.76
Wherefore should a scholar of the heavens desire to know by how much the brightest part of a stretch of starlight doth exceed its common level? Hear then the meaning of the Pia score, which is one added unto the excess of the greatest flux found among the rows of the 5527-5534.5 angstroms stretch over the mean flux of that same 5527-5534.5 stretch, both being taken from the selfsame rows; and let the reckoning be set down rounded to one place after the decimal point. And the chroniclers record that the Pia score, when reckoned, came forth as 1.7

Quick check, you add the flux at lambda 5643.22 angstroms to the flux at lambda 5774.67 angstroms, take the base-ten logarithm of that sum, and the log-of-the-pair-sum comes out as 1.59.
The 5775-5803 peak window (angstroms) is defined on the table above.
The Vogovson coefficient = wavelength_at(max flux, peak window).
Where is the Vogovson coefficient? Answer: 5802.66 angstroms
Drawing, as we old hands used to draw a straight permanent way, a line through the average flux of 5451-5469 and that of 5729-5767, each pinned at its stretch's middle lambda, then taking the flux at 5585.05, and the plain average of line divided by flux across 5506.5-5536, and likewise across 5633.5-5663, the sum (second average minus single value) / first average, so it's -16.4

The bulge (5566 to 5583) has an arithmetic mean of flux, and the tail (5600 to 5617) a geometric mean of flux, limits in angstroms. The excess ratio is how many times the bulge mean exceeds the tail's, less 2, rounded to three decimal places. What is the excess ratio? -0.992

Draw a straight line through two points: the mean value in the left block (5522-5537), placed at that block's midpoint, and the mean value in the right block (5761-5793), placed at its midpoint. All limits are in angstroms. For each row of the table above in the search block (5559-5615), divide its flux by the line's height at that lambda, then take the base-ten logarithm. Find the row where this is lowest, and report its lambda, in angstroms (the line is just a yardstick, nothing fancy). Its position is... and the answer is 5577.34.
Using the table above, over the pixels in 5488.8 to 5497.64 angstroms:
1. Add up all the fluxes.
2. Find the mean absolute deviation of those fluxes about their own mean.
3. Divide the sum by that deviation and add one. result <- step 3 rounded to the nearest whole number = 208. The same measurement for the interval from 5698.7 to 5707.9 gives 188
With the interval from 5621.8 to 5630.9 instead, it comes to 115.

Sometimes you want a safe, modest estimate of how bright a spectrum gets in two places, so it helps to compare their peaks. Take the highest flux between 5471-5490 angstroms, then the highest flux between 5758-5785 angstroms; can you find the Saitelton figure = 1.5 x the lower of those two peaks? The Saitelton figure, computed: 31.8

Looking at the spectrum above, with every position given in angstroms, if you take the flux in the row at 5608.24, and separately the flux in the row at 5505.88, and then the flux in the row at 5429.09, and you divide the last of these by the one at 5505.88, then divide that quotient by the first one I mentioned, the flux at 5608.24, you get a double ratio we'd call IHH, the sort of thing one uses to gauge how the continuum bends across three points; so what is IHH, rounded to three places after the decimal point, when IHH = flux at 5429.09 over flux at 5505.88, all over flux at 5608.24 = 0.050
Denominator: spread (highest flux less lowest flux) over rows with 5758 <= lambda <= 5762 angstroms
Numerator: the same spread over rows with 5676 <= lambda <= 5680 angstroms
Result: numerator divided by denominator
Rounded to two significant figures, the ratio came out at 1.3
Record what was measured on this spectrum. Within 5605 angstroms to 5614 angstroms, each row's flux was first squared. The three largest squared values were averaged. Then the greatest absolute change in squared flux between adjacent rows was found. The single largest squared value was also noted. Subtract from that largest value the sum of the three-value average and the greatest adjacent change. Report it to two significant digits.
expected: -54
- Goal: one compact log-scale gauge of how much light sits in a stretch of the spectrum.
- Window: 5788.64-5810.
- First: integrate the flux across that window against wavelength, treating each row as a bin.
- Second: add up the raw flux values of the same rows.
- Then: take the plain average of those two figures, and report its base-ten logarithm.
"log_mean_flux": 2.54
